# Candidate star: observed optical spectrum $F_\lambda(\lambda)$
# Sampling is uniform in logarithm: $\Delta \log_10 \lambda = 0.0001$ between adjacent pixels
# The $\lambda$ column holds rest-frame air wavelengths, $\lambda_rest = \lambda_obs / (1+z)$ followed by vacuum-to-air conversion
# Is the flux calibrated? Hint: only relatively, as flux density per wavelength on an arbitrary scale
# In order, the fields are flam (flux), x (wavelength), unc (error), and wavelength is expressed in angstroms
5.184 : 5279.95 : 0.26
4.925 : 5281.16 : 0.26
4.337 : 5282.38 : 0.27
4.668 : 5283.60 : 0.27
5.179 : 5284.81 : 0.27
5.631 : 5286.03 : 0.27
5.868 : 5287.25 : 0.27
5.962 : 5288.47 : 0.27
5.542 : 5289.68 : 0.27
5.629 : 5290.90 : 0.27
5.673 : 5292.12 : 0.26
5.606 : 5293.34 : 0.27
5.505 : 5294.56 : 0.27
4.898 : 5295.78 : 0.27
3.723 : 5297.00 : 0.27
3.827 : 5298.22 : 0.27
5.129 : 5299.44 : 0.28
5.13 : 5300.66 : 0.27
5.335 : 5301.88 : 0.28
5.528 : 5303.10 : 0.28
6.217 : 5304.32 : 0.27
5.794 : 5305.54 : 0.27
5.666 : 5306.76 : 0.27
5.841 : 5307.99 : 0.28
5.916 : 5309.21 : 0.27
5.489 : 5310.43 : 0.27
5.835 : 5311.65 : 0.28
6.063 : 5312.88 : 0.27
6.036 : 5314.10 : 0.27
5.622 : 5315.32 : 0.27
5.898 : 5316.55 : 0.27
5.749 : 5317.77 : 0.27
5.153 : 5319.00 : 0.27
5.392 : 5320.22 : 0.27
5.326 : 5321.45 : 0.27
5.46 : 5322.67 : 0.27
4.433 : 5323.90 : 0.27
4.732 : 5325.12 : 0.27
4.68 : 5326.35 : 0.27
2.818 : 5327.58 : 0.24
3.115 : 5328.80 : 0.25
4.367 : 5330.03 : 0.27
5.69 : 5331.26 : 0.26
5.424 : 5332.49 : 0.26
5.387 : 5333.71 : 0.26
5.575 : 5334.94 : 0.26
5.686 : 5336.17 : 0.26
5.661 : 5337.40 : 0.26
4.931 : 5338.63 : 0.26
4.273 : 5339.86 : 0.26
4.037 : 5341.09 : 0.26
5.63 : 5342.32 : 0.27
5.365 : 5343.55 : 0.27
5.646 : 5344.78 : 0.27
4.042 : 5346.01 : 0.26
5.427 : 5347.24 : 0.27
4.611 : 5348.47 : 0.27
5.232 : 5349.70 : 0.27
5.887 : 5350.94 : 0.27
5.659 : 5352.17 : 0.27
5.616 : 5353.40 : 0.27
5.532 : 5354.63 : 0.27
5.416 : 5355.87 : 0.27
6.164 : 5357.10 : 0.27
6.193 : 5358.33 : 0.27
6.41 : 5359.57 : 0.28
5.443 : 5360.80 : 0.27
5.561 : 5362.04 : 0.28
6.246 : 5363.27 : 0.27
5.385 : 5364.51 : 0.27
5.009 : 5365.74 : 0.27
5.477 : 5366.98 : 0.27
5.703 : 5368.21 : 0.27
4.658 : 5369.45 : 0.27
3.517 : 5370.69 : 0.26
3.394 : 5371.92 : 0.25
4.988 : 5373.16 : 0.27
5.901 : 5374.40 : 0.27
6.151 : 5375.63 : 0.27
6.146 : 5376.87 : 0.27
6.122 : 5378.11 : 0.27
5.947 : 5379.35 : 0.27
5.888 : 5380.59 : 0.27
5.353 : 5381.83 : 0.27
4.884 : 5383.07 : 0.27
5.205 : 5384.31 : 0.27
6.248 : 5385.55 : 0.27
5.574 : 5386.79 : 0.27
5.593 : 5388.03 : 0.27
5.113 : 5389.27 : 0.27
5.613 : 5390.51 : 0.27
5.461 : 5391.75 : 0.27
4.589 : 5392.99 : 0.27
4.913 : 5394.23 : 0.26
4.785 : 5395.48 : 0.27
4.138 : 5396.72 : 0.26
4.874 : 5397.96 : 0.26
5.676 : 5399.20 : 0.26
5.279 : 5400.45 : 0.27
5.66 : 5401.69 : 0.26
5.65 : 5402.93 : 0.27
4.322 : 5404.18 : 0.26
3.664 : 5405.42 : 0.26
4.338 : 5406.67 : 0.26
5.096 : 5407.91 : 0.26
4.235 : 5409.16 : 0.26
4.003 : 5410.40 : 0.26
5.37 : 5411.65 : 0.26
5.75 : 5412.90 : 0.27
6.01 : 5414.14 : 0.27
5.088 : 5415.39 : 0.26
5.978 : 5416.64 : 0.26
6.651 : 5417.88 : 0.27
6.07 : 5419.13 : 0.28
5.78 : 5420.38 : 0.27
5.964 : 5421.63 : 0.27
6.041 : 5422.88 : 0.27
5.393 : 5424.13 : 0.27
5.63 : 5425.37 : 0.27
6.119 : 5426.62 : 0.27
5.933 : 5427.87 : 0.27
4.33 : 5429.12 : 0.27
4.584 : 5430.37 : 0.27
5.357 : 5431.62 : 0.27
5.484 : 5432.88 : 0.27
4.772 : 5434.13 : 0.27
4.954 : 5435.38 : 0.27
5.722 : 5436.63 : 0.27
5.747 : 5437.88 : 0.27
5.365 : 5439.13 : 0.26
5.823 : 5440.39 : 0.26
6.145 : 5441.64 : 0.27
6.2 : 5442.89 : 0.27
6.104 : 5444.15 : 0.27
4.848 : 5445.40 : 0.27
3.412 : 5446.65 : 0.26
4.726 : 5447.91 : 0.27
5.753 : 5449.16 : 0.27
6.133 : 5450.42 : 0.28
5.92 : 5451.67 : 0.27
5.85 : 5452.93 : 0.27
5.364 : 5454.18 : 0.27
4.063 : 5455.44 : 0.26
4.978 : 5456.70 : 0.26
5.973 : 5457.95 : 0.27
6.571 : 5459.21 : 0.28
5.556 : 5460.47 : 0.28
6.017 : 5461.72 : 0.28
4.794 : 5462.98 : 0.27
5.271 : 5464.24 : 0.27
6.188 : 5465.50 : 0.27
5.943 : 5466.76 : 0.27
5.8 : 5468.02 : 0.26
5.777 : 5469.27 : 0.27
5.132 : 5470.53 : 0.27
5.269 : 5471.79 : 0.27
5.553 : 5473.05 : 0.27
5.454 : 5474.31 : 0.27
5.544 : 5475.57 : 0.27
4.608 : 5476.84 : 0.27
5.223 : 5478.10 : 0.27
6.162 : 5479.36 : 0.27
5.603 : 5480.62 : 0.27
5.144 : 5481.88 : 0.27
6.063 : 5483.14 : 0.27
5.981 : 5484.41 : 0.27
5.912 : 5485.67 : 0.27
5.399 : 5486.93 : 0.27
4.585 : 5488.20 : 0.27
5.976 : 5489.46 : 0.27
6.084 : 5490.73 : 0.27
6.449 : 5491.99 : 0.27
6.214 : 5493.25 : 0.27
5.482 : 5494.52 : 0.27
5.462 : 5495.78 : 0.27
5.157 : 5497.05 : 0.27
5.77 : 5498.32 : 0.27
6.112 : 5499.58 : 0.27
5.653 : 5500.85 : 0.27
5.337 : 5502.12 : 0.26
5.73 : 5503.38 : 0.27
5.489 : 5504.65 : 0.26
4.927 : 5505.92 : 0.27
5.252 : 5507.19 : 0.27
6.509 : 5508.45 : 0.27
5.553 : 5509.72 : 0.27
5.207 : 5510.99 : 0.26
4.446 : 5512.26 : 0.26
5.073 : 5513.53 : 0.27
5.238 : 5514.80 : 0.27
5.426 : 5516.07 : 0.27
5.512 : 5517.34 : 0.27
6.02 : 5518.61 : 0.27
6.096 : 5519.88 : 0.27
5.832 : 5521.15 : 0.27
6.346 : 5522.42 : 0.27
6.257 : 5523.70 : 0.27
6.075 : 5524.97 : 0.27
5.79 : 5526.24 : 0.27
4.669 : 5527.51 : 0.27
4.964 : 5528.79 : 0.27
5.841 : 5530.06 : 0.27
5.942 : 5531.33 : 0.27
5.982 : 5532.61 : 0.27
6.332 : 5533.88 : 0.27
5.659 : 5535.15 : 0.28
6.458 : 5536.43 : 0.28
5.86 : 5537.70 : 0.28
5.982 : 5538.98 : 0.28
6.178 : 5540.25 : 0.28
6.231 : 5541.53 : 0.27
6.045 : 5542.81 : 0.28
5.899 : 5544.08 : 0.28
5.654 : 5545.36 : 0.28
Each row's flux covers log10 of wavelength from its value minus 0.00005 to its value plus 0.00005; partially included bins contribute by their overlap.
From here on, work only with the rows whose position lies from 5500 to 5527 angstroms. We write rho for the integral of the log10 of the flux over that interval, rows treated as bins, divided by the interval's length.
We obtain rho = 0.747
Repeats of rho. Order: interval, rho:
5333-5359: 0.724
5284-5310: 0.730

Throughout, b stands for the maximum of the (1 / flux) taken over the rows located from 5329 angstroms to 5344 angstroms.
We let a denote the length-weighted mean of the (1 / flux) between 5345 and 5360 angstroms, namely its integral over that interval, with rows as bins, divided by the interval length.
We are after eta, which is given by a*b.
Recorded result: 0.0456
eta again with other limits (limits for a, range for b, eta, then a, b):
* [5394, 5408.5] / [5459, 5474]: 0.0437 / 0.2093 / 0.21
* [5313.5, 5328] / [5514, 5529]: 0.0432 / 0.2016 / 0.21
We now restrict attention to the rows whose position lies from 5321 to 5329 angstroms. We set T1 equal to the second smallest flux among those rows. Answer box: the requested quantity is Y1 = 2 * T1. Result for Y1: 6.2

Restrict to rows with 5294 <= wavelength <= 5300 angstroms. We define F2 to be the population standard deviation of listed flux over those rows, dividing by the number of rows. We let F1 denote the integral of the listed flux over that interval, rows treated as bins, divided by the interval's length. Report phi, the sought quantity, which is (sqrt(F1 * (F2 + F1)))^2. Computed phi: 24.5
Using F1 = 4.6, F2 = 0.71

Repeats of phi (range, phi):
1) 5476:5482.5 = 31.4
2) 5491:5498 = 36.1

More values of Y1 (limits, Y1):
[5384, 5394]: 10.2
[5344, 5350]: 9.2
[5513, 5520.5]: 10.5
